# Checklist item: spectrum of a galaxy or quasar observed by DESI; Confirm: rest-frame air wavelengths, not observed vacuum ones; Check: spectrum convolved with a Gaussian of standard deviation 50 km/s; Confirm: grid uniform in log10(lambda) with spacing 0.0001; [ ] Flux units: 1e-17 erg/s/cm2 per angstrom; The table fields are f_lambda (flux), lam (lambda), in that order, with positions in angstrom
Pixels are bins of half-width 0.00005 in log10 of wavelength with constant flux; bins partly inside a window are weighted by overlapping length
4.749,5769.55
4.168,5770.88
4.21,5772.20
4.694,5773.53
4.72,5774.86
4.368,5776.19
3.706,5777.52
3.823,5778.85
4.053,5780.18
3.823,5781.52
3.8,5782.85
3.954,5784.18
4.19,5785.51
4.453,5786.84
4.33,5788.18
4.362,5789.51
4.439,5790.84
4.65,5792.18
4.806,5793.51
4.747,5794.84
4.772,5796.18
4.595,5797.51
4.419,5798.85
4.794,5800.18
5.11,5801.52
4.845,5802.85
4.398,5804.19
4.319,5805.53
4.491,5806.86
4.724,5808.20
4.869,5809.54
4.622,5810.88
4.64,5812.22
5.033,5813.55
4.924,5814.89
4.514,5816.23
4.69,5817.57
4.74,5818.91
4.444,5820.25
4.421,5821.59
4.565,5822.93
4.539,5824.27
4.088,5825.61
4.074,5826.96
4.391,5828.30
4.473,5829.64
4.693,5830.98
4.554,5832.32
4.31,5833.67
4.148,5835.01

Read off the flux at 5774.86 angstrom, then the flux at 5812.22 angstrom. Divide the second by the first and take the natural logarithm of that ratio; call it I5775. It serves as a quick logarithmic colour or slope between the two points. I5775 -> -0.017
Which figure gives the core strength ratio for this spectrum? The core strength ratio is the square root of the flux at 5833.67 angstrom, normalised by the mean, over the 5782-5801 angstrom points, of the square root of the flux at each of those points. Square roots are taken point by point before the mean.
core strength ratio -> 0.98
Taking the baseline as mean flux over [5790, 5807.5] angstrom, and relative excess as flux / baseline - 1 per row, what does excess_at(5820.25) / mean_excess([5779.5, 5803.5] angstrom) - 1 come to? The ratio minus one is 0.0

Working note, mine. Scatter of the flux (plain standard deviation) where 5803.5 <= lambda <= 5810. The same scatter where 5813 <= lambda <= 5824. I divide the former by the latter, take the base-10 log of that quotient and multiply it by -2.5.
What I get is 0.0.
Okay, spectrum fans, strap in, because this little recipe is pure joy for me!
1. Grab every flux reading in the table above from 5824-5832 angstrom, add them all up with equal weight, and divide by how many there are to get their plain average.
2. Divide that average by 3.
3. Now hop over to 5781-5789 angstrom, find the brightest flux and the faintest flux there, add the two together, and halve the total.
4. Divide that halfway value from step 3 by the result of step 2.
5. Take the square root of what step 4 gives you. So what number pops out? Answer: 1.68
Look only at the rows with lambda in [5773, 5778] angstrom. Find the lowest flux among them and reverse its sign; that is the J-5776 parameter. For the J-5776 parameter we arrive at -3.71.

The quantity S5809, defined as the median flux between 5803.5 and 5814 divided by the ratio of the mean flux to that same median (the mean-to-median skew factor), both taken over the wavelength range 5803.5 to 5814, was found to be 4.63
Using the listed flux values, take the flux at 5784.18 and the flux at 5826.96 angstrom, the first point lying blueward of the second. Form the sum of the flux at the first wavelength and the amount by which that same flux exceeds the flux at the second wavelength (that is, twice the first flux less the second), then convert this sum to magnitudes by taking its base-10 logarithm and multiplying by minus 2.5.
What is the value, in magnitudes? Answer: -1.46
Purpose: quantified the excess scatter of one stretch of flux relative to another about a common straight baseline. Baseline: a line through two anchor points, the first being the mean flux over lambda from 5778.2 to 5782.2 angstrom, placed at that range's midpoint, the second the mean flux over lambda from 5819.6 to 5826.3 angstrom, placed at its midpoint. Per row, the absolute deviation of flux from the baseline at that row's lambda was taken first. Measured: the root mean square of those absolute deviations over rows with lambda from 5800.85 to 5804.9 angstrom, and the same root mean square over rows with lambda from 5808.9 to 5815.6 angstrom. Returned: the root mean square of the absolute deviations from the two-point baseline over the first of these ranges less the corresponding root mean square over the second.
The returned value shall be 0.13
